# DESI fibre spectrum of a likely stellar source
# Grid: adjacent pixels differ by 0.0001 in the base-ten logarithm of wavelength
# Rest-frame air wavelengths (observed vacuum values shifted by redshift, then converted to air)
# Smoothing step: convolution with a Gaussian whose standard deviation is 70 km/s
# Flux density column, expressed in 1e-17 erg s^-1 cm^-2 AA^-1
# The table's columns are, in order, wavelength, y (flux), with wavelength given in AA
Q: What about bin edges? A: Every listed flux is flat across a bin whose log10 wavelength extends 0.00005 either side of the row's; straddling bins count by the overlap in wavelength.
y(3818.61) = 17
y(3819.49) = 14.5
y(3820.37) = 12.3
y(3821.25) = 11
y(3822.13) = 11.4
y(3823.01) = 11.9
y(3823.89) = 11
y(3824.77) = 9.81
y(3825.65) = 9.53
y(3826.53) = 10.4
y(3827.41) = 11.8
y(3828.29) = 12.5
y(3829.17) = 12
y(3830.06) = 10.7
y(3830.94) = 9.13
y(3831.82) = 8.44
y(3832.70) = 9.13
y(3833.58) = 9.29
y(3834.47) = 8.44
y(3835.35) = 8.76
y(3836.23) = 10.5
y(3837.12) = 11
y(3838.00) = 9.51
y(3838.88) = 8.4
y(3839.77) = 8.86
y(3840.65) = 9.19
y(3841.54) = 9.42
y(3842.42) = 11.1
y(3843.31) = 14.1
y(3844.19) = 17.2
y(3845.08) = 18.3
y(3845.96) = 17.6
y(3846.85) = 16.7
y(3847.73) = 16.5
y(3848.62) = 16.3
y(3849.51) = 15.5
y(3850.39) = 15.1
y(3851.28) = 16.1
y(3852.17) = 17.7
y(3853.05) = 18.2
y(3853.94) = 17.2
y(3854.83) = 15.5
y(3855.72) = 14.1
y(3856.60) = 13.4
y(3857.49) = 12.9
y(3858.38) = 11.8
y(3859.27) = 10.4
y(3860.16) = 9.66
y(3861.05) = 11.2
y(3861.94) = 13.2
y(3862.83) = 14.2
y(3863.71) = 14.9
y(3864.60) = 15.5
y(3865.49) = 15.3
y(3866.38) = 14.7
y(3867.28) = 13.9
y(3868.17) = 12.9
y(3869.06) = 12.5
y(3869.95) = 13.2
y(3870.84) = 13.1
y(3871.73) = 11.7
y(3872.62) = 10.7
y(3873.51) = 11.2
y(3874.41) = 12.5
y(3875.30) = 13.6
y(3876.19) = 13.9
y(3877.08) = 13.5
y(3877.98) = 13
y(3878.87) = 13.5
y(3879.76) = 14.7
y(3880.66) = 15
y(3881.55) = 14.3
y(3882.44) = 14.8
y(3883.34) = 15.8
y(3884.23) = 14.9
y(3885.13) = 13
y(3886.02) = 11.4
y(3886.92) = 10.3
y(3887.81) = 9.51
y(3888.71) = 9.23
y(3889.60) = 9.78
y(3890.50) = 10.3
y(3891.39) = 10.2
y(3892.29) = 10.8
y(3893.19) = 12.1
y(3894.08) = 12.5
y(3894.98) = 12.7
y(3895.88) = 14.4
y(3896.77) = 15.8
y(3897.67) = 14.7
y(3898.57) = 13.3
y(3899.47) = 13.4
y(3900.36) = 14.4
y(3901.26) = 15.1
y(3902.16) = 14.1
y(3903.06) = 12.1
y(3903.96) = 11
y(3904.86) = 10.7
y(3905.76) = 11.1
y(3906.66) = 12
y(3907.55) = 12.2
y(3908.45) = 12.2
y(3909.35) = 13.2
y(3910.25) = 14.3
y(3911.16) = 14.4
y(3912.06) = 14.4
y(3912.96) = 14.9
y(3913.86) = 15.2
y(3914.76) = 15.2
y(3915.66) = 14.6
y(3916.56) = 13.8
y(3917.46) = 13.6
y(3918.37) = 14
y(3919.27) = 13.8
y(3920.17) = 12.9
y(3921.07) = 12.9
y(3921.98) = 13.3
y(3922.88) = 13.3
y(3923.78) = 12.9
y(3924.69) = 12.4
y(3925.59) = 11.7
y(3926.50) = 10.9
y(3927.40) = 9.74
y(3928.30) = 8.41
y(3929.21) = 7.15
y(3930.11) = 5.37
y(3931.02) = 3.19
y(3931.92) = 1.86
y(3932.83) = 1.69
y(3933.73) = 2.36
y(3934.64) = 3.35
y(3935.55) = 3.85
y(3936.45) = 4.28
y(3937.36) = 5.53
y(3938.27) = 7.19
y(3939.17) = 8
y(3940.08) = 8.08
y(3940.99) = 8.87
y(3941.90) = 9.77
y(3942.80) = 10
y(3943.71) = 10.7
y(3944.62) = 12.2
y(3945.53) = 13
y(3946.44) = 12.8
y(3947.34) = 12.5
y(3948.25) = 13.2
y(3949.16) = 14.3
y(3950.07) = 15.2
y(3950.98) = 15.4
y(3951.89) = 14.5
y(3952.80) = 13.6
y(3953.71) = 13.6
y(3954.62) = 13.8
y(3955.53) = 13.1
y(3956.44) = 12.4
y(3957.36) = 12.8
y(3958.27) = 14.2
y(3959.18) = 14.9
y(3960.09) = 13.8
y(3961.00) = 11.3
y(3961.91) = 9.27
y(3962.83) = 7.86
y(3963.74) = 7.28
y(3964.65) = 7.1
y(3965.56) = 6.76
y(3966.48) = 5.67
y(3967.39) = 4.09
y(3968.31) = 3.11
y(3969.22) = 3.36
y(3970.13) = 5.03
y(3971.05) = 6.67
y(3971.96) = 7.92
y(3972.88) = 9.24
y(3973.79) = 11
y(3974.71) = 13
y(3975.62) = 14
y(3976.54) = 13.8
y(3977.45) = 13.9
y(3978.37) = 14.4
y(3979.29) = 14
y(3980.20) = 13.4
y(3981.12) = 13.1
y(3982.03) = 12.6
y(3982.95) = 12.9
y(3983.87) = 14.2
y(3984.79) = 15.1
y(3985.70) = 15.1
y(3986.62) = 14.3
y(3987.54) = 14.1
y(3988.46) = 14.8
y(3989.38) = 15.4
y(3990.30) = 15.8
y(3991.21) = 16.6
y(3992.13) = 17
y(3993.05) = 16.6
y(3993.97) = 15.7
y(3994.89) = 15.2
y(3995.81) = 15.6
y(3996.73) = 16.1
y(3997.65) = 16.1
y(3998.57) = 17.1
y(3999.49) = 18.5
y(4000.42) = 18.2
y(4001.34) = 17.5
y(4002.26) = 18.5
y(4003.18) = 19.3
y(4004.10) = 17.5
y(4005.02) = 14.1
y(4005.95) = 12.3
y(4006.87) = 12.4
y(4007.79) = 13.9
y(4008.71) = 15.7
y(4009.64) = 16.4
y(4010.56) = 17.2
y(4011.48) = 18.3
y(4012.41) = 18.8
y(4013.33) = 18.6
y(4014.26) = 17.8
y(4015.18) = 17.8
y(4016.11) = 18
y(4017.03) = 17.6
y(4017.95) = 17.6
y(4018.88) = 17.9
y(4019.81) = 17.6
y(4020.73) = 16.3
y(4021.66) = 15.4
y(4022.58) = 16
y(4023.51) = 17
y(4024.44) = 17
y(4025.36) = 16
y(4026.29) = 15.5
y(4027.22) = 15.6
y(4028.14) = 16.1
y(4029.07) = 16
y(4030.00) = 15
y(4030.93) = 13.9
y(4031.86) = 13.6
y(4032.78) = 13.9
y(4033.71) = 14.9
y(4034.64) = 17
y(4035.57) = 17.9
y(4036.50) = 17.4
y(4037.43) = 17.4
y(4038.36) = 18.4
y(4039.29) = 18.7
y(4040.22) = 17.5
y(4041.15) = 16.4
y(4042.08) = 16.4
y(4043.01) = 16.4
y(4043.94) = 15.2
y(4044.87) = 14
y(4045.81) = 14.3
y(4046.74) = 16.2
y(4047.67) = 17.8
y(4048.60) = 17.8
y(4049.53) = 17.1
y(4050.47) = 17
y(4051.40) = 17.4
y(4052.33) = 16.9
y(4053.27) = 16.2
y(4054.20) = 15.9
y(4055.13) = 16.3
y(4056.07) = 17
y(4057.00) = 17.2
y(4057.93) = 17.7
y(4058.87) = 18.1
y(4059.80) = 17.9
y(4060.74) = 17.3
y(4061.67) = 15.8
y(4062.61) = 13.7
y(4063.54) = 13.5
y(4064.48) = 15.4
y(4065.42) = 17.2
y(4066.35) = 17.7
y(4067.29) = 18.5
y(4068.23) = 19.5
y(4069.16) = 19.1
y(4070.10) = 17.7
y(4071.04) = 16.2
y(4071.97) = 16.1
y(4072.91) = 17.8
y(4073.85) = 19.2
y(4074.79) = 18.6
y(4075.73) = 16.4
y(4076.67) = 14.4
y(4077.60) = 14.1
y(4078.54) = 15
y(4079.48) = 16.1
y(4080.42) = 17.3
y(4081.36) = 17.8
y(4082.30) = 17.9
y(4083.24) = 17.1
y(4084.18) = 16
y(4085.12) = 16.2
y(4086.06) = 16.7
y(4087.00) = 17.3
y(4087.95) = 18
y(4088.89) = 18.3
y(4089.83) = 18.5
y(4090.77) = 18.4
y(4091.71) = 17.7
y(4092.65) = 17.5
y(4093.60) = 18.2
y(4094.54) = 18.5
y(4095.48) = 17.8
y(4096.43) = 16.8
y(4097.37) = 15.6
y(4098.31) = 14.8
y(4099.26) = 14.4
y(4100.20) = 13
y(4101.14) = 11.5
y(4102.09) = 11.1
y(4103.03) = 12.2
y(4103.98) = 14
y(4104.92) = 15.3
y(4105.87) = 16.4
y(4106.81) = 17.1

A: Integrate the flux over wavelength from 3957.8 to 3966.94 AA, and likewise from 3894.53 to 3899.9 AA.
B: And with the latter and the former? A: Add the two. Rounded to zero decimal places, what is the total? 165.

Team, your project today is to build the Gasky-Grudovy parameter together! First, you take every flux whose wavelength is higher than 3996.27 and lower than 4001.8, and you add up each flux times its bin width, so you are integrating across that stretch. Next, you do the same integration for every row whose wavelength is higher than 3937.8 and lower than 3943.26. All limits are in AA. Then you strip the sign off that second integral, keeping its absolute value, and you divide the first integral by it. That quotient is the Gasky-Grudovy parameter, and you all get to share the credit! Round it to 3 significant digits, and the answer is 2.02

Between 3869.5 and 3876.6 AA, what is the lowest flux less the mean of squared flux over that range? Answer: -146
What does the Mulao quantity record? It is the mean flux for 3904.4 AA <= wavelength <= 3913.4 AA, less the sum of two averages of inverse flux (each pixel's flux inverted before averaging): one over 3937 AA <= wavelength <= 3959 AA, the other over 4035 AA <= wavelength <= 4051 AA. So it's 12.8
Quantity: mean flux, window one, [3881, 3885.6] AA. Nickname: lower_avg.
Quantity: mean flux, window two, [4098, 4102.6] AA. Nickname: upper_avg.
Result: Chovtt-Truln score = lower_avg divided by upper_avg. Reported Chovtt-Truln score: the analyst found 1.1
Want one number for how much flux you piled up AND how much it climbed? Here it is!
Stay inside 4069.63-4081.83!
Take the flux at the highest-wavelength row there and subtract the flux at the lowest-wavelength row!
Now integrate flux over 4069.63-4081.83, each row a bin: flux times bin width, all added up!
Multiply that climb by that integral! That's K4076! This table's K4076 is 20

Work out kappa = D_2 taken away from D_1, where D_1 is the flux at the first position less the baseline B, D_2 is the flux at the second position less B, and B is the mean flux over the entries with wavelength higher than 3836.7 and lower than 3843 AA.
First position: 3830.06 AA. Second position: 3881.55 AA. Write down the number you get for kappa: -3.6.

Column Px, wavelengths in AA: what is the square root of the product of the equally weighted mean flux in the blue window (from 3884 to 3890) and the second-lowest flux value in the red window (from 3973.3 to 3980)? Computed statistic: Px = 12.0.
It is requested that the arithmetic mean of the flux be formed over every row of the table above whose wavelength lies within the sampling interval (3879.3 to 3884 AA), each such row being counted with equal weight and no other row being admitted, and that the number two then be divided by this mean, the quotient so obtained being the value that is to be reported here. 0.134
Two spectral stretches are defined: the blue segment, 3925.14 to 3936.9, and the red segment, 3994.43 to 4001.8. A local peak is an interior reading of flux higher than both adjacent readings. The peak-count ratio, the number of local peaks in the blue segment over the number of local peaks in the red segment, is 0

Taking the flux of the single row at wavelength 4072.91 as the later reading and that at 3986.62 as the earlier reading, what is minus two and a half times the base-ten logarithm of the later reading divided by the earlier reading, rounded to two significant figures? -0.24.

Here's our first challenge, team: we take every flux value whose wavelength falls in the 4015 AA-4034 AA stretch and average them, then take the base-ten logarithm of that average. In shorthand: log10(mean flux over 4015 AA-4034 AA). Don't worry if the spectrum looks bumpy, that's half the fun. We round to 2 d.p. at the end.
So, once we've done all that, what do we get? 1.21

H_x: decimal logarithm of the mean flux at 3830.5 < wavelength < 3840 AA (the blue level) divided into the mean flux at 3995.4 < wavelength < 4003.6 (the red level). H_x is 0.28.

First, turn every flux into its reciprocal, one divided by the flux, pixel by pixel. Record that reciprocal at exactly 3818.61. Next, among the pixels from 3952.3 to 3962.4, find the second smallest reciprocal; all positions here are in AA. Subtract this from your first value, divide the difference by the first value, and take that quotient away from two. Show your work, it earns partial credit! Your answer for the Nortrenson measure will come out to 2.2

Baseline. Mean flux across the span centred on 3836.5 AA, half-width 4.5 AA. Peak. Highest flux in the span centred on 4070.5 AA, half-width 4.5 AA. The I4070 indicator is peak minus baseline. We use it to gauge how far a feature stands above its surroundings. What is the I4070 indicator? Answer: 10.2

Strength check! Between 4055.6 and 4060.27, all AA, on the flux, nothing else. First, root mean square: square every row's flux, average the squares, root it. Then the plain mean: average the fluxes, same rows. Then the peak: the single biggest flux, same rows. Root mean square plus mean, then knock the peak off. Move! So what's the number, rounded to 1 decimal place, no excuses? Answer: 17.1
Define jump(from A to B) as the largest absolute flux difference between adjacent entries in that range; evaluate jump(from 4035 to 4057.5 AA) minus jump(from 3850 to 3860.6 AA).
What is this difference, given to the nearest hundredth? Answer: 0.20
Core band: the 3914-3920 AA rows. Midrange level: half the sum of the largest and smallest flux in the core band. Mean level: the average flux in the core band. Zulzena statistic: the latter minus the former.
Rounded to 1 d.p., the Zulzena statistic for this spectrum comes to -0.2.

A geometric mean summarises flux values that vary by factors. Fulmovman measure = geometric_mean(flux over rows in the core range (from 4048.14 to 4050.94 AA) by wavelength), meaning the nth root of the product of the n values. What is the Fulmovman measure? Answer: 17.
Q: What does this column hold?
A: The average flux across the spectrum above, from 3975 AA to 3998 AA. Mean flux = 14.8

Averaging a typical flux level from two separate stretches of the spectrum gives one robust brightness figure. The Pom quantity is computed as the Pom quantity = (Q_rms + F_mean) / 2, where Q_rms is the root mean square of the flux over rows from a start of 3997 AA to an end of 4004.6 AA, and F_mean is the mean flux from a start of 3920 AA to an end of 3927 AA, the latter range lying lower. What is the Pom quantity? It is 15.2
